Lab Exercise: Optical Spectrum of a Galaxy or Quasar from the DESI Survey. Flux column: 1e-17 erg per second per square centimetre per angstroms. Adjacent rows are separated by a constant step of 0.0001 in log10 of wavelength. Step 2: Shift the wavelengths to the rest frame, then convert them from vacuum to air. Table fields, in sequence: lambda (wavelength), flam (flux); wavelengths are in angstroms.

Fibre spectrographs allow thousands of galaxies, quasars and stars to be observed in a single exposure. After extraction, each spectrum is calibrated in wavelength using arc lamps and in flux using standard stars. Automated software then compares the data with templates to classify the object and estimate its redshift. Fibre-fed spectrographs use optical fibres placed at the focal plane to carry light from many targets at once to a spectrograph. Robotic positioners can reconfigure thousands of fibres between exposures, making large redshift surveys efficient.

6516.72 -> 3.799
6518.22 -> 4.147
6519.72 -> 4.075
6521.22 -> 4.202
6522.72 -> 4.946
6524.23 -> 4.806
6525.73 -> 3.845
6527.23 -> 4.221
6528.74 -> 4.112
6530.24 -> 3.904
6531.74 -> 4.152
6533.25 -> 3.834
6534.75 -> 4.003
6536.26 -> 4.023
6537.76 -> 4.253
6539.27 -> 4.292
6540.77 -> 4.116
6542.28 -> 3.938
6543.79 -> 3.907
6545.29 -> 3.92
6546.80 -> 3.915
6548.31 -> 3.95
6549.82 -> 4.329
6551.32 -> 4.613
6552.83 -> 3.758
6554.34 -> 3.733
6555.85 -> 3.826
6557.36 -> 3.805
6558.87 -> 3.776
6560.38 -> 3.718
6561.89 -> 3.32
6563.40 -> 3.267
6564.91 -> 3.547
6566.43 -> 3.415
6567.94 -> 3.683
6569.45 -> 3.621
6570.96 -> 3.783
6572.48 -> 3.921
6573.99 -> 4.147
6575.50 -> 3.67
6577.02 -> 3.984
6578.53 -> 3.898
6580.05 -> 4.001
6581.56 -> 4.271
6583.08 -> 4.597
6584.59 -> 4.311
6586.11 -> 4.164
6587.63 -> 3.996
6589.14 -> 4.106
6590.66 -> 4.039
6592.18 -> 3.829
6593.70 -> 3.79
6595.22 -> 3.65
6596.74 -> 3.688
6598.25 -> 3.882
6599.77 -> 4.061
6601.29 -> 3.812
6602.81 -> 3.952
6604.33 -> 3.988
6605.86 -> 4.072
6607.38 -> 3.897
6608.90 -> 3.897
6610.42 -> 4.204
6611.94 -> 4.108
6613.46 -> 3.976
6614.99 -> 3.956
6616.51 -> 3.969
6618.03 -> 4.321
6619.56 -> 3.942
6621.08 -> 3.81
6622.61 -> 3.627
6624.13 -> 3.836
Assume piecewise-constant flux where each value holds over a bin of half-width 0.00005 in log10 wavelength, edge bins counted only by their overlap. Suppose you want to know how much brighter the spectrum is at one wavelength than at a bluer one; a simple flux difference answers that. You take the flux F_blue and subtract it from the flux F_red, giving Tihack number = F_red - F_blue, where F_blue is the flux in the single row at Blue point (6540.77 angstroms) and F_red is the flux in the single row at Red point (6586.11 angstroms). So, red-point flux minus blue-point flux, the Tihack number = 0.0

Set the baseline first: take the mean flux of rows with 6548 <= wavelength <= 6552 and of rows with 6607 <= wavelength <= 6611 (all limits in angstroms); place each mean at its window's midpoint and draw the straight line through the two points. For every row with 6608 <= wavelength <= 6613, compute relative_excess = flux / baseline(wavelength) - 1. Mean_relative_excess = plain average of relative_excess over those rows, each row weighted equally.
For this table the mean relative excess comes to 0.02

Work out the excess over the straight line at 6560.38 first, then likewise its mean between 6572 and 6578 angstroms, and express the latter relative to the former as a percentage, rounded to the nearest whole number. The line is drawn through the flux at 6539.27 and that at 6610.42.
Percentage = 58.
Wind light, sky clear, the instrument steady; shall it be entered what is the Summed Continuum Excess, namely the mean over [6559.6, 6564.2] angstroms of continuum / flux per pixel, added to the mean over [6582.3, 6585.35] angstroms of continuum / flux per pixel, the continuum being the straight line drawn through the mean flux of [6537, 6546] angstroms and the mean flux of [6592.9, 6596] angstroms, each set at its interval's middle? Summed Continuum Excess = 2.00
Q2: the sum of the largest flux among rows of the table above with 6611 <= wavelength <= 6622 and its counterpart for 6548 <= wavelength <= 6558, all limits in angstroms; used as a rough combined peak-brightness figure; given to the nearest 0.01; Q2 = 8.93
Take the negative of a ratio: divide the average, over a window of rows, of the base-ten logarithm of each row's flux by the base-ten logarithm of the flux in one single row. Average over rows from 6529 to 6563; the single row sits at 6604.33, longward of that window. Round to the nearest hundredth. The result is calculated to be -0.99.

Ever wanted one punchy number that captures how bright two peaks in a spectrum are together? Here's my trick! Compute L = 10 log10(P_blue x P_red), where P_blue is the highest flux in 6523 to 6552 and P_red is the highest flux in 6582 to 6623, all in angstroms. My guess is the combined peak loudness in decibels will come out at 13.4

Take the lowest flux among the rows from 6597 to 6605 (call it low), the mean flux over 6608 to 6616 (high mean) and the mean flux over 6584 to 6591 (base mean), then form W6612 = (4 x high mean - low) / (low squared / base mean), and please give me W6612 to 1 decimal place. 3.5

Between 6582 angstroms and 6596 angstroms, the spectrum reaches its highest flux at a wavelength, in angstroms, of 6583.08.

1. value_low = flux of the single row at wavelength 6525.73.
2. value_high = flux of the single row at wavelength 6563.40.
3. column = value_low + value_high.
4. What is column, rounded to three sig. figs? 7.11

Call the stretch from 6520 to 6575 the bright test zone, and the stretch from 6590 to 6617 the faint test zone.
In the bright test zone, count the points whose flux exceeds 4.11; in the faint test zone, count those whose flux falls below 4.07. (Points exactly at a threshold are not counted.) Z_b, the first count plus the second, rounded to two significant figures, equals 27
